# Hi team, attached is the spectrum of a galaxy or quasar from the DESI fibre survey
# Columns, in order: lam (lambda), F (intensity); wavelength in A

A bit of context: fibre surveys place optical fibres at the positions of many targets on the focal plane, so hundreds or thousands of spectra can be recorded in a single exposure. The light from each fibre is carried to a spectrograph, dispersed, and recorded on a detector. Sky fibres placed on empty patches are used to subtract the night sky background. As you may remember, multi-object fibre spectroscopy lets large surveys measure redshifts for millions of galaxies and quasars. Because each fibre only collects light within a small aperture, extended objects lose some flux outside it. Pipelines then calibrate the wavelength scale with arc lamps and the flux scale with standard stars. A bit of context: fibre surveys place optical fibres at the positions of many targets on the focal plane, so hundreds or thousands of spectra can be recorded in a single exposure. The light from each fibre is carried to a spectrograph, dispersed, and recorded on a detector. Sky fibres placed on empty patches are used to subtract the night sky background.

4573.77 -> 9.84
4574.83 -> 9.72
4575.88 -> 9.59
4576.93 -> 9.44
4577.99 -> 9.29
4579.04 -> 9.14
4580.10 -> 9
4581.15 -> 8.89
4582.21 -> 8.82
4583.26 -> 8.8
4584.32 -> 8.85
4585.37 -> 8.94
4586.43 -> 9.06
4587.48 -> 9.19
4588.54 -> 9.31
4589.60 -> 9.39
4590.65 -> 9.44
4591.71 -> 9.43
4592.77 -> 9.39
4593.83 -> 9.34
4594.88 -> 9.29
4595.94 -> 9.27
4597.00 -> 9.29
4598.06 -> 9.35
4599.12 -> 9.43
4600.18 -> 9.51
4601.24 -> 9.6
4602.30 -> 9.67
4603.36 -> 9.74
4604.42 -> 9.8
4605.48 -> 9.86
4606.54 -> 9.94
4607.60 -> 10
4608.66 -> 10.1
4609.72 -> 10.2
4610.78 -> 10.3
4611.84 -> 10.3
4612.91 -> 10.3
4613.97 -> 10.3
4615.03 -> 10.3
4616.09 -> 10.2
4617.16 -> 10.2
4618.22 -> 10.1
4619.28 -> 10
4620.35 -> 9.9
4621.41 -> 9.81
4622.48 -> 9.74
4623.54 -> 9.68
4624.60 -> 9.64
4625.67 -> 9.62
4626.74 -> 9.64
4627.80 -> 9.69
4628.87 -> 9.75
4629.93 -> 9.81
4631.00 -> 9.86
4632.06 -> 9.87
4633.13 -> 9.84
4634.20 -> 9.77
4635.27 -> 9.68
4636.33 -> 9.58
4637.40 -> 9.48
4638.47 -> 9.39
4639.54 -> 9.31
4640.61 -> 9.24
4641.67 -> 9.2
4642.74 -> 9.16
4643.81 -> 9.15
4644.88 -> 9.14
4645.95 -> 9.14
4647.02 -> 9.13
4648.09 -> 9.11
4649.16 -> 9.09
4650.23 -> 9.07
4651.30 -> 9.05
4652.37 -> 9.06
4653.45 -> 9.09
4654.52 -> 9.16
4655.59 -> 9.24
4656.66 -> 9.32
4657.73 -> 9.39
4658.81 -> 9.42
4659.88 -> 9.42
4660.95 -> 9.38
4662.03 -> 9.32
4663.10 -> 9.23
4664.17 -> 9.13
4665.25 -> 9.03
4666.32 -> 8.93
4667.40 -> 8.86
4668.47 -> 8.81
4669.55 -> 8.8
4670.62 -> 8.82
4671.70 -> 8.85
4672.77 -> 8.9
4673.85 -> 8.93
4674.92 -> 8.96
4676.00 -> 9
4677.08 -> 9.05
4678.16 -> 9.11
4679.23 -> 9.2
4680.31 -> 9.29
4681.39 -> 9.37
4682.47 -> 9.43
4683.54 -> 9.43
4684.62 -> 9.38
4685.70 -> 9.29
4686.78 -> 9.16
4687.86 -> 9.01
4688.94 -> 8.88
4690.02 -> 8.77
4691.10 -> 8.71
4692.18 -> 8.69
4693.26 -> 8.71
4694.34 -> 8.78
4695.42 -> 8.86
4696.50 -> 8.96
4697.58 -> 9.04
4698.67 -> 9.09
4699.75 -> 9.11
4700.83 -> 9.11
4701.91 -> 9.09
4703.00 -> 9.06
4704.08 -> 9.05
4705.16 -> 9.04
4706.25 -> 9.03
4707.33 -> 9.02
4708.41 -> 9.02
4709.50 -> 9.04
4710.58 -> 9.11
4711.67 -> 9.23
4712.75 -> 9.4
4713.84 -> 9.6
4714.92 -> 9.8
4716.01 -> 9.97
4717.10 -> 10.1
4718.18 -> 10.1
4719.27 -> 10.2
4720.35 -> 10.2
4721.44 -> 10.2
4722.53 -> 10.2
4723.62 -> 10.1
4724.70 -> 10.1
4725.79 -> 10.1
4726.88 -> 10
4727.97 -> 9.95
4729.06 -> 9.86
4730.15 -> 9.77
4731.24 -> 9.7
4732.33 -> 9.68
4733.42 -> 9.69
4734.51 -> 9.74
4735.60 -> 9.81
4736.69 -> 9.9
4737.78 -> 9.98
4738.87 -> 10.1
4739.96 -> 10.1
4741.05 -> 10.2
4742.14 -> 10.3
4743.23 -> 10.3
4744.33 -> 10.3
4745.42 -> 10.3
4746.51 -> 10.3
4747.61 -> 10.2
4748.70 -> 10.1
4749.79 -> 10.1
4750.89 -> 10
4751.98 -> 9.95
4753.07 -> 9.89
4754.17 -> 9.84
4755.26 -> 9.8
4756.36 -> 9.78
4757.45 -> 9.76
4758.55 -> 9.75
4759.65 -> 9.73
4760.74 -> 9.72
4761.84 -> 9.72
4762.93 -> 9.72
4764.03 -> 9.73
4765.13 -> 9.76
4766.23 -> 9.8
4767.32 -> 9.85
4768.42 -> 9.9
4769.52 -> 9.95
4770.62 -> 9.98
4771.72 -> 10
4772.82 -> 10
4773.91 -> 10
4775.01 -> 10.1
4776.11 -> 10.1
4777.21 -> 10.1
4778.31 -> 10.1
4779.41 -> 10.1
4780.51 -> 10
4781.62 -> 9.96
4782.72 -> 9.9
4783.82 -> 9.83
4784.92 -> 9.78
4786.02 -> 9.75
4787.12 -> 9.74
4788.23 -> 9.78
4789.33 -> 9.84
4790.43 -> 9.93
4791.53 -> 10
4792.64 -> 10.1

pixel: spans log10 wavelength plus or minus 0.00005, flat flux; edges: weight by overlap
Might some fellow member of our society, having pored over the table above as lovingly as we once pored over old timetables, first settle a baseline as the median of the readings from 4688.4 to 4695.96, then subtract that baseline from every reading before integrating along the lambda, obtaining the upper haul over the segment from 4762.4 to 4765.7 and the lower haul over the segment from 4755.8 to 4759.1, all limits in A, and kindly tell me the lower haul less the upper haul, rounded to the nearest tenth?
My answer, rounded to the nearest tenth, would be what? 0.1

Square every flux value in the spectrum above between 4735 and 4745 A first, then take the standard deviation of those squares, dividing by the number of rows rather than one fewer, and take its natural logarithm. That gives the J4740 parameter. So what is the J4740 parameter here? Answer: 1.2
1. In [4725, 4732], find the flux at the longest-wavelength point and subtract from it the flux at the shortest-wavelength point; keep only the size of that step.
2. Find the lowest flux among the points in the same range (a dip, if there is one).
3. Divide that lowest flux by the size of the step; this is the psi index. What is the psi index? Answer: 24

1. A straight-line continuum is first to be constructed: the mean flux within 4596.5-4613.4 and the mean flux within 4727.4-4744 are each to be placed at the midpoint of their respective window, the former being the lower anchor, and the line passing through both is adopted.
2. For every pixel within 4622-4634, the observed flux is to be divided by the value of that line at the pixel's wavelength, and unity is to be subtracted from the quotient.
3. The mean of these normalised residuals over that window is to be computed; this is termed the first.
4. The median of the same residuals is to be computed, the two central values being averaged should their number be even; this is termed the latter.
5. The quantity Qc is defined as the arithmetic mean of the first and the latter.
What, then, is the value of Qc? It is -0.011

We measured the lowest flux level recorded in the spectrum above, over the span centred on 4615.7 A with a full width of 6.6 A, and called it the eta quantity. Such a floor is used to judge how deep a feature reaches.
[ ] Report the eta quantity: 10.1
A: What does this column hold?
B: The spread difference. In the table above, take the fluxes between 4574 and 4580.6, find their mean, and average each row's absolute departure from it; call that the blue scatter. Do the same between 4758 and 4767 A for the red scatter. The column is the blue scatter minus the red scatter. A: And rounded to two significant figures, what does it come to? 0.20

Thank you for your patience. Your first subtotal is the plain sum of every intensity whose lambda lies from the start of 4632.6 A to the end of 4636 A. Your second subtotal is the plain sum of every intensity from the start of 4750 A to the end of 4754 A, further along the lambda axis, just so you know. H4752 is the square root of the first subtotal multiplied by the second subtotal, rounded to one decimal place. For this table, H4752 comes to 29.6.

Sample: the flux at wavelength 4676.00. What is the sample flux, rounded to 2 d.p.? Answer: 9.00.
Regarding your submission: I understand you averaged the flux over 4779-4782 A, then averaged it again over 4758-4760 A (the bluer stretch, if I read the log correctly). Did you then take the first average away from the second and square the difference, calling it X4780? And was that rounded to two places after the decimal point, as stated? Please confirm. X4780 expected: 0.08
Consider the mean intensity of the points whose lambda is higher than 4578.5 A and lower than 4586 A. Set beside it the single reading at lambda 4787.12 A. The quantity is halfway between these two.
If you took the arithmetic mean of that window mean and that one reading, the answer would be 9.3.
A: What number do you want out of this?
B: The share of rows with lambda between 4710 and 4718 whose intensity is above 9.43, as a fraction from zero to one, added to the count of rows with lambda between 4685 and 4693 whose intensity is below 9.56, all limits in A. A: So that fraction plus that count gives 7.57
